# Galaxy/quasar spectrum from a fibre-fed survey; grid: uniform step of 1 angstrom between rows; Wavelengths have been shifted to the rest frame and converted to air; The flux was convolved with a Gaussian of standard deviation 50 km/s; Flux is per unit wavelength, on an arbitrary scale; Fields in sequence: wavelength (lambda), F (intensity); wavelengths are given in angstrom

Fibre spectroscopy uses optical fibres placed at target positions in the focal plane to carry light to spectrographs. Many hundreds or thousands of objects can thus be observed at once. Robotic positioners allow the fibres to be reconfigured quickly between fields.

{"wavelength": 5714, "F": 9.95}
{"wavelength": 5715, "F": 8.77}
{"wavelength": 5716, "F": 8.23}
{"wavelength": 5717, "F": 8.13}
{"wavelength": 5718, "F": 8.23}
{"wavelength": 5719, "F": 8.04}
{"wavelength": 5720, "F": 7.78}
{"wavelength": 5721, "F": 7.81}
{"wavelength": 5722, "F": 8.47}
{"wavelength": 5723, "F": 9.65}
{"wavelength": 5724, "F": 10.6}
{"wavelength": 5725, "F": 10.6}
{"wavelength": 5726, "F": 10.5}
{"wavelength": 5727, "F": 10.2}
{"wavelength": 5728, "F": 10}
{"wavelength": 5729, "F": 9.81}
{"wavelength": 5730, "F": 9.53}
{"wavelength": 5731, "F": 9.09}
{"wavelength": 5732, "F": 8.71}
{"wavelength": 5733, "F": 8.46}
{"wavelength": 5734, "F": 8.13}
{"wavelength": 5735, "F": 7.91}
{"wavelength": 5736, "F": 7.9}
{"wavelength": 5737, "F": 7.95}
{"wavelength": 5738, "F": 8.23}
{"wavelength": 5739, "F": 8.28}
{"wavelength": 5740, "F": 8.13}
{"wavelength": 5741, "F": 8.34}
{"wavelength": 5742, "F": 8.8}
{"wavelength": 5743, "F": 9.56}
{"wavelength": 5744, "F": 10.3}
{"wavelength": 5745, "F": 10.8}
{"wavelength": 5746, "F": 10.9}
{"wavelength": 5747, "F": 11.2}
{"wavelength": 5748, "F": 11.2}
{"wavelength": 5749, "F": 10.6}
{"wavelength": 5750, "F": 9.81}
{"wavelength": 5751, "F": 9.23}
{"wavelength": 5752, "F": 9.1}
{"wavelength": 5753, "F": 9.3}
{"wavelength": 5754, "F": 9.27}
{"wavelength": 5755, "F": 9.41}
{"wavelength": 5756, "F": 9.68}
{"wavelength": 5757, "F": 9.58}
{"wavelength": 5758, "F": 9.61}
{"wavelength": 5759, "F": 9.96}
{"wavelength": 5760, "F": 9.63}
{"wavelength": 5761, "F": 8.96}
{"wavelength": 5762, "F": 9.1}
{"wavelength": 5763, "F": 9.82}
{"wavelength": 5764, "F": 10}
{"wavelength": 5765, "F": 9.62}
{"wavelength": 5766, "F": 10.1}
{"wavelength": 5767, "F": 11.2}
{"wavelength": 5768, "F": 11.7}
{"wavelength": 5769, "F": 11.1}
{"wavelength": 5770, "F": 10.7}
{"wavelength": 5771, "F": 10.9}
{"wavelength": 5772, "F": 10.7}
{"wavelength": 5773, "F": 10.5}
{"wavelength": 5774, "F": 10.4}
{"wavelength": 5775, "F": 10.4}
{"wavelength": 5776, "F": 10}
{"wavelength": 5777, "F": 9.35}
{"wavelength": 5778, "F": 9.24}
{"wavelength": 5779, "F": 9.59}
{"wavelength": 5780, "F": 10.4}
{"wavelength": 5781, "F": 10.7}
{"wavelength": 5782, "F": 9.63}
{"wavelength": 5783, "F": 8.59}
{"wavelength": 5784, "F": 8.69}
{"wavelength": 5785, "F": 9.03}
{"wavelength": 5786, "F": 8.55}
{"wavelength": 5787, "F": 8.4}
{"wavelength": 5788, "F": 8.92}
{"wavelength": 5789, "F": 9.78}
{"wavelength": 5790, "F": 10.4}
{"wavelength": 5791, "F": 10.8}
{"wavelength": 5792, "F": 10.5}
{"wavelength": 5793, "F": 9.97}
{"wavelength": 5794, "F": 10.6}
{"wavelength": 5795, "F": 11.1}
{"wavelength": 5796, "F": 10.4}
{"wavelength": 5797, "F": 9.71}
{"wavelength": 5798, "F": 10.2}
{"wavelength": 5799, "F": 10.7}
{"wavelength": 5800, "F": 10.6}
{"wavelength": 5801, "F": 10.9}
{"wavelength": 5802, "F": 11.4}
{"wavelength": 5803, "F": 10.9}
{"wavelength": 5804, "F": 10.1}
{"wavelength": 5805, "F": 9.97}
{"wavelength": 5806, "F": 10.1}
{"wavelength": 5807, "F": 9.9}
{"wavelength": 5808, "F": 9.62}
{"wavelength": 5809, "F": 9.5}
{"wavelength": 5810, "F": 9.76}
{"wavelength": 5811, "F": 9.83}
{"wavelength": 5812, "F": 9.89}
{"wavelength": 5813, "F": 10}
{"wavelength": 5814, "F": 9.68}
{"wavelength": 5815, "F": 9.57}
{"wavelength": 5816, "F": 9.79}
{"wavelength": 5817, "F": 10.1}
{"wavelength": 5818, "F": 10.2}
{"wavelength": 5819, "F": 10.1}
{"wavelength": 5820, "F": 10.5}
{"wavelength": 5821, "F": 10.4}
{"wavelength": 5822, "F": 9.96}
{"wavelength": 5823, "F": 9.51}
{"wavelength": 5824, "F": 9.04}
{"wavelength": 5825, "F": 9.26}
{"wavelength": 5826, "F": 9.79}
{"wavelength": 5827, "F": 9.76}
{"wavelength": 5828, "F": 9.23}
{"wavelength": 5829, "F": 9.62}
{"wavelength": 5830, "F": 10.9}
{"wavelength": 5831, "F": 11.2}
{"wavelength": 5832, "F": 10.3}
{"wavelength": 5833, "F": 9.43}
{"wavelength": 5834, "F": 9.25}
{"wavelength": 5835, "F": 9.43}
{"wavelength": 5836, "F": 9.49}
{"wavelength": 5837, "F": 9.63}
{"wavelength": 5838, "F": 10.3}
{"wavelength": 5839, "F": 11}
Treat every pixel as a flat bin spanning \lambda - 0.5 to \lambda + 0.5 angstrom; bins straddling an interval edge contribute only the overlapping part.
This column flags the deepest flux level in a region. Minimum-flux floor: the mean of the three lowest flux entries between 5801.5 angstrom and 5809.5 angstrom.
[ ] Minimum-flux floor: 9.67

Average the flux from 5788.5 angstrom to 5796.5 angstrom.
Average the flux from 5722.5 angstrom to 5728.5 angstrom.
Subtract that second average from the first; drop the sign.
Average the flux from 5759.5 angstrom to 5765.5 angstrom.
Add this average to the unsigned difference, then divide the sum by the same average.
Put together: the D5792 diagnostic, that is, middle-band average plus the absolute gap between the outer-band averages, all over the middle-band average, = 1.02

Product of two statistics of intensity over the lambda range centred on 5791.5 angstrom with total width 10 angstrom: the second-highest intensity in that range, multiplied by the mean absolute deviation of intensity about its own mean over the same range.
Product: 7.1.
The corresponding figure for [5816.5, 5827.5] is 3.8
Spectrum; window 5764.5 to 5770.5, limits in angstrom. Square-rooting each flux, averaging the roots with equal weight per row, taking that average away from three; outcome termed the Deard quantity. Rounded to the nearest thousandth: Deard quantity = -0.275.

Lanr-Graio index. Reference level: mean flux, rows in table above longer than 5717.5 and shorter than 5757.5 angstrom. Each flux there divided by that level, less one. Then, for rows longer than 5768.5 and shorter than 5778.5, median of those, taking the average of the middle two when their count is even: 0.13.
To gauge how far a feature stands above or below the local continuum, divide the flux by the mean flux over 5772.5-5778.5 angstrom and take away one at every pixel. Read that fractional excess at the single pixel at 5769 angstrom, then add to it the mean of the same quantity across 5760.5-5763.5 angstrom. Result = 0.043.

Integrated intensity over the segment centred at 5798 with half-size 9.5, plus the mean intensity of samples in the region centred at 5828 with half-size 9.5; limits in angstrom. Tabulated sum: 208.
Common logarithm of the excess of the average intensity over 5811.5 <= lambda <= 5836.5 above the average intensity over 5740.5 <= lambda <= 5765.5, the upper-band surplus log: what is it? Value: -1.0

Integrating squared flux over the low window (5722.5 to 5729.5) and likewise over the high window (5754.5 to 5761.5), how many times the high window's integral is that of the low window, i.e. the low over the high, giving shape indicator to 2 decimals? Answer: 1.14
